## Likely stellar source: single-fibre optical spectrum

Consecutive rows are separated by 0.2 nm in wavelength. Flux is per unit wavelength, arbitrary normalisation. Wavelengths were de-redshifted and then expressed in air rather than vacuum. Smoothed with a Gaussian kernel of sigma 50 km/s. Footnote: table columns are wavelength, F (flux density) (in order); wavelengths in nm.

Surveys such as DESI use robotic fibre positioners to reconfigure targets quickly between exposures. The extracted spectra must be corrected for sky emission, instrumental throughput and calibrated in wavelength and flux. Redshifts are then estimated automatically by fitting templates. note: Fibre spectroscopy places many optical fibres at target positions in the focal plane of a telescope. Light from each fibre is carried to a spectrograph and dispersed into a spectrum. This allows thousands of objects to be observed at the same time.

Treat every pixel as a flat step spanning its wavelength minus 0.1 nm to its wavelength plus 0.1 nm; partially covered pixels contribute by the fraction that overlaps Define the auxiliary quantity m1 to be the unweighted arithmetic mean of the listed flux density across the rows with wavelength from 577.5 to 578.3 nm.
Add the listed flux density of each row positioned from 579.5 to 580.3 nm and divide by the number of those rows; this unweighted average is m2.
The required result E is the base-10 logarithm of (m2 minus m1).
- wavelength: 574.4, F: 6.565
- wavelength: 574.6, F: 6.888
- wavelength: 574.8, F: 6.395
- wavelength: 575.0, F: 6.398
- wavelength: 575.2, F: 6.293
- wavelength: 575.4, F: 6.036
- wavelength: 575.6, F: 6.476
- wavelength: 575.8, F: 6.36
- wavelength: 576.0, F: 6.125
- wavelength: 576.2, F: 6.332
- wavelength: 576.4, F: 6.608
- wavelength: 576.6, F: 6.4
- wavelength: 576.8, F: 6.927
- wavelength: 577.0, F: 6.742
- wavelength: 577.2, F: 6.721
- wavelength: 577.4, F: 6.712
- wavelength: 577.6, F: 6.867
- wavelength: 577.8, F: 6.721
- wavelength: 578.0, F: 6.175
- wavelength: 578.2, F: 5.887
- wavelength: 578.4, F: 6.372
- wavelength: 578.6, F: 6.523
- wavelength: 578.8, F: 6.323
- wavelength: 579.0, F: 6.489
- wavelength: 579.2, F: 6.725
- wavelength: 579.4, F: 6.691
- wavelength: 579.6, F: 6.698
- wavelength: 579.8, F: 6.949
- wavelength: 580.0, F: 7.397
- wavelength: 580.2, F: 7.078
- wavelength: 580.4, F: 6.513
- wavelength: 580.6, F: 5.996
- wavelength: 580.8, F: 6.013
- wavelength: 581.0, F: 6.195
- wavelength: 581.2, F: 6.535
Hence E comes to -0.2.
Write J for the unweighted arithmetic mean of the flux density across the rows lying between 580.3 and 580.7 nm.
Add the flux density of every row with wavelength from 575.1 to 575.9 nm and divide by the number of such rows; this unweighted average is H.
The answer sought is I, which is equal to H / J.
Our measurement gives 1.01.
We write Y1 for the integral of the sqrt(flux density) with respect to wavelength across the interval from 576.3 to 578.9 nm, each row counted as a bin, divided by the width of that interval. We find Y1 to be 2.556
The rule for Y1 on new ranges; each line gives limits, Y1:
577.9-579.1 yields 2.509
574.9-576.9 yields 2.529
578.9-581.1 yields 2.570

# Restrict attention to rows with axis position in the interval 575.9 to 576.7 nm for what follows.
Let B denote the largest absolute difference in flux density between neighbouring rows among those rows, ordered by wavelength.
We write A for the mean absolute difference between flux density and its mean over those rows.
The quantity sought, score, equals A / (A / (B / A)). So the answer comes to 2.0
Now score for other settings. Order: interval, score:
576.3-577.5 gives 4.4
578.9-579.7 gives 2.9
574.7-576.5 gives 3.6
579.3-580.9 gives 1.5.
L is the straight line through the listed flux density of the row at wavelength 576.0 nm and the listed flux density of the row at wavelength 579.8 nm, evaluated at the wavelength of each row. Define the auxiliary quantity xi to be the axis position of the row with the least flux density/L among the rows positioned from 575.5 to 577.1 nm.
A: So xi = 576.0 nm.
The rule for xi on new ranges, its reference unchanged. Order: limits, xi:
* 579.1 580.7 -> 580.6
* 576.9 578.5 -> 578.2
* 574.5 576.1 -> 576.0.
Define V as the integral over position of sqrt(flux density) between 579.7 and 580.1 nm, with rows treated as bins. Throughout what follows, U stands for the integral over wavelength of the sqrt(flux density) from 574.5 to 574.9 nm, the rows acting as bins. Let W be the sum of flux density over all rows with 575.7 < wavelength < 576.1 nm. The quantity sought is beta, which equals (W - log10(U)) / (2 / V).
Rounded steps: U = 1.031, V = 1.07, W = 12.5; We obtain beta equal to 6.7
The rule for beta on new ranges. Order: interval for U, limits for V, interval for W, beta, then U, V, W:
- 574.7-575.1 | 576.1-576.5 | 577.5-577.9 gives 6.9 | 1.012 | 1.02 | 13.6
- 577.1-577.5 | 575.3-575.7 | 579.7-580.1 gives 7.2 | 1.037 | 1.00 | 14.3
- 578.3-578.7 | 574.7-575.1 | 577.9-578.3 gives 6.1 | 1.016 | 1.01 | 12.1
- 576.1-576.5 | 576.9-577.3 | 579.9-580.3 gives 7.5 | 1.017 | 1.04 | 14.5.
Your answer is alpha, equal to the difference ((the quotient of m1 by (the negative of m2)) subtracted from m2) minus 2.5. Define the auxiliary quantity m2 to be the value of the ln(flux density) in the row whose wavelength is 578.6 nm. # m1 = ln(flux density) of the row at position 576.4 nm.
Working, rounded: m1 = 1.89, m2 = 1.88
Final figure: 0.382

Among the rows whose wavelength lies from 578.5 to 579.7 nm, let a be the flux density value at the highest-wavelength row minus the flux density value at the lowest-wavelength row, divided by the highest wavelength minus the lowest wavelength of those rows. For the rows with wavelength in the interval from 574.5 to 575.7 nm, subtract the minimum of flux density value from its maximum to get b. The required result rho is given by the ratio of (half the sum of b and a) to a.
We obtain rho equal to 2.9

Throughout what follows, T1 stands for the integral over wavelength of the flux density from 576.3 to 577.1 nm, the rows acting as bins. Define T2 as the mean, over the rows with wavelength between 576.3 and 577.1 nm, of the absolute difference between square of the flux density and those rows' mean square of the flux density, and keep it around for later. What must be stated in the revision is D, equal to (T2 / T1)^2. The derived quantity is 0.17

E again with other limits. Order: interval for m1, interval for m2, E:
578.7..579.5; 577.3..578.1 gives -1.2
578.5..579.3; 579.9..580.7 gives -0.6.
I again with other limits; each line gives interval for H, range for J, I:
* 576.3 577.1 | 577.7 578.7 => 1.05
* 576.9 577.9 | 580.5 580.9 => 1.12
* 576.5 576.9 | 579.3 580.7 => 0.99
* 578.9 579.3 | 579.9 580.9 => 1.00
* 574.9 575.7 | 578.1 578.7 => 1.01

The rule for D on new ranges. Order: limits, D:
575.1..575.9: 0.10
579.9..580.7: 1.50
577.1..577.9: 0.02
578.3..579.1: 0.04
